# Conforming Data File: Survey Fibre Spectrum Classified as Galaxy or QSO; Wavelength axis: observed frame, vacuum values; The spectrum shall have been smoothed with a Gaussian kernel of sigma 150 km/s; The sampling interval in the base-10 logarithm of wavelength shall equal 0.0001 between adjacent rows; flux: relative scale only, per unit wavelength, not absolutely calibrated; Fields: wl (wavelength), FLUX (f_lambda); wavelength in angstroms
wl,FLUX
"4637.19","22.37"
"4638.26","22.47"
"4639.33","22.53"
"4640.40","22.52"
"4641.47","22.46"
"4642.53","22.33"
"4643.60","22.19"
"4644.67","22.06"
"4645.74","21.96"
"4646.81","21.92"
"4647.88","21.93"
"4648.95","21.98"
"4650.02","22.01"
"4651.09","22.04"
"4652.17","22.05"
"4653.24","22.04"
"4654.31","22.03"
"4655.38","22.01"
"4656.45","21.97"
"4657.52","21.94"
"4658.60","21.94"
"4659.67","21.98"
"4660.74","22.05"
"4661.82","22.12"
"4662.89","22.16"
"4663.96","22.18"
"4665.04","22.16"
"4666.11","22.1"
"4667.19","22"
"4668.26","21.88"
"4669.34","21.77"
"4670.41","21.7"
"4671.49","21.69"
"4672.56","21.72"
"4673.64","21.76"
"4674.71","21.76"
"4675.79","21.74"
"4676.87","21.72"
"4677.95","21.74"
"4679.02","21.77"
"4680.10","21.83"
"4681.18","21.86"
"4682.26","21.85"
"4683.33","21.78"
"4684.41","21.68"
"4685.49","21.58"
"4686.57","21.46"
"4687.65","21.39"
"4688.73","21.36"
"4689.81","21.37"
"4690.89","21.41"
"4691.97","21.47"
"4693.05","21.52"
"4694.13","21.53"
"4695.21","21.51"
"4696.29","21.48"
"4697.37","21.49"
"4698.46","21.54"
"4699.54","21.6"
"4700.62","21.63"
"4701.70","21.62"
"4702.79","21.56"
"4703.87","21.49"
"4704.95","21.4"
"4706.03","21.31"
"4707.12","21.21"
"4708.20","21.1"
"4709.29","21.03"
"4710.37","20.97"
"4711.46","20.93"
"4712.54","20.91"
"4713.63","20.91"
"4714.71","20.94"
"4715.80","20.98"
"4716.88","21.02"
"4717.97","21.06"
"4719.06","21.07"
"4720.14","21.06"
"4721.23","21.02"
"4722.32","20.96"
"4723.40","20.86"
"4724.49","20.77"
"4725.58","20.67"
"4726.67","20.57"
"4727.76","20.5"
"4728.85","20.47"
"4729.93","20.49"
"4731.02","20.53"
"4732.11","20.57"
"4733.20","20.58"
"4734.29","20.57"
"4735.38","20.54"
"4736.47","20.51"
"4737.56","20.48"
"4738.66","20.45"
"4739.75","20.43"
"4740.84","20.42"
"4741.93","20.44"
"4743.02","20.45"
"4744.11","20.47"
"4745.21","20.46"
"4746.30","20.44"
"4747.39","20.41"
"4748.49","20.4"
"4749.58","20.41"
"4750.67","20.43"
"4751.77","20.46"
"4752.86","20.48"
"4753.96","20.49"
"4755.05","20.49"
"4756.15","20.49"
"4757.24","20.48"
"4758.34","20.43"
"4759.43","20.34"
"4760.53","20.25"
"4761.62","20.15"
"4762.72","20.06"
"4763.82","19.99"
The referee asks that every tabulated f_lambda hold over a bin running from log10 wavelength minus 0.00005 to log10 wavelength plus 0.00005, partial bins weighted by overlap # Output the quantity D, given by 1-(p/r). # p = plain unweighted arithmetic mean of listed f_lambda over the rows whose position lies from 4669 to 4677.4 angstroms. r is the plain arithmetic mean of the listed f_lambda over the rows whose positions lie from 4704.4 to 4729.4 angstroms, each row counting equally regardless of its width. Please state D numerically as -0.04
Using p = 21.7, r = 20.9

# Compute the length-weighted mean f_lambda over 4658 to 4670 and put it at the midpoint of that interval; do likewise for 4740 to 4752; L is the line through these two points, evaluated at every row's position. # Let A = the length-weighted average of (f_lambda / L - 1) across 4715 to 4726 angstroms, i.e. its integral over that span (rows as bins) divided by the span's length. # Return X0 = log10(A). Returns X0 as -2.99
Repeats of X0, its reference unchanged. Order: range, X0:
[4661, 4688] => -3.90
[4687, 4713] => -2.68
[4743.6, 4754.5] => -2.47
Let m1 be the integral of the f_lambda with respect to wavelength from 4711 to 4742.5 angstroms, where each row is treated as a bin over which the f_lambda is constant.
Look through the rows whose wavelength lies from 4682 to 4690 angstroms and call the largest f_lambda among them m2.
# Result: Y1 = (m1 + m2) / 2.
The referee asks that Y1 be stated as 337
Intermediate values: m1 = 653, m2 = 21.85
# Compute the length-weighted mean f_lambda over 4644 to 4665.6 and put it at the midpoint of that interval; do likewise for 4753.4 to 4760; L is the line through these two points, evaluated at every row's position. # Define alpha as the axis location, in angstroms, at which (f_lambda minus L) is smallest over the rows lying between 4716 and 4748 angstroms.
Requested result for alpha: 4728.85 angstroms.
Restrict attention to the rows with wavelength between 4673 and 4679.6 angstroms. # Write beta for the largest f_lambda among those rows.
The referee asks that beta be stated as 21.77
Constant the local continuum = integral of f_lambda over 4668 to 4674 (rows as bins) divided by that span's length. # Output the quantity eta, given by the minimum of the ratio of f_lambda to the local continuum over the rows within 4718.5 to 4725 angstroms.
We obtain 0.96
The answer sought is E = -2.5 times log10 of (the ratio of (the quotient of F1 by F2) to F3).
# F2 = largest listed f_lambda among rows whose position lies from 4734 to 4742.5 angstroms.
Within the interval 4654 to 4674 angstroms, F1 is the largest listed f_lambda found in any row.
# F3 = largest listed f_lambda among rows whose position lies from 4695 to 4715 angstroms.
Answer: 3.26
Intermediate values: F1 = 22.18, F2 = 20.57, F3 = 21.63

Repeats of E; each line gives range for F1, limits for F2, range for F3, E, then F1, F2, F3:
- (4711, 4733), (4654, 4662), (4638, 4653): 3.43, 21.07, 22.12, 22.53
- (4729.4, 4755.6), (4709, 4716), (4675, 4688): 3.37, 20.58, 21.03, 21.86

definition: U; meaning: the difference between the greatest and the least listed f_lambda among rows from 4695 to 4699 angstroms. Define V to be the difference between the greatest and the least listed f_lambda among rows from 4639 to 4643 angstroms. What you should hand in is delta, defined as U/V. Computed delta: 0.3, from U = 0.06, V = 0.20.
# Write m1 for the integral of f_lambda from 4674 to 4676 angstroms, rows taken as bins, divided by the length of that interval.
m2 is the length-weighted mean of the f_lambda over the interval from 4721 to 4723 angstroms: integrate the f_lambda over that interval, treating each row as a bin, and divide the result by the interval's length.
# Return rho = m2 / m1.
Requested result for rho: 0.97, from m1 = 21.8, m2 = 21.0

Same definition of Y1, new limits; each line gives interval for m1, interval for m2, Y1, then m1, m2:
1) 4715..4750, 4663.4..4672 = 372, 722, 22.18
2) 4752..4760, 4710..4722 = 92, 164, 21.07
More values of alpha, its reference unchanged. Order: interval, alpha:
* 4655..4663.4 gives 4657.52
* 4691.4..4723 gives 4712.54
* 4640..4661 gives 4646.81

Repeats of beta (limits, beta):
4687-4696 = 21.53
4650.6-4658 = 22.05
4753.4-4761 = 20.49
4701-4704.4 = 21.62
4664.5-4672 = 22.16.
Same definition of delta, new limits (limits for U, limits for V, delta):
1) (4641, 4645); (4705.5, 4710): 1.4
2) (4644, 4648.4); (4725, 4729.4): 0.7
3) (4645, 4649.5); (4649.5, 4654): 1.5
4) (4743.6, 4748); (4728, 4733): 0.6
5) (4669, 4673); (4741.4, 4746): 2.7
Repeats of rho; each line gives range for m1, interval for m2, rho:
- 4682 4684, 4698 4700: 0.99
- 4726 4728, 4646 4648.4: 1.07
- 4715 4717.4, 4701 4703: 1.03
